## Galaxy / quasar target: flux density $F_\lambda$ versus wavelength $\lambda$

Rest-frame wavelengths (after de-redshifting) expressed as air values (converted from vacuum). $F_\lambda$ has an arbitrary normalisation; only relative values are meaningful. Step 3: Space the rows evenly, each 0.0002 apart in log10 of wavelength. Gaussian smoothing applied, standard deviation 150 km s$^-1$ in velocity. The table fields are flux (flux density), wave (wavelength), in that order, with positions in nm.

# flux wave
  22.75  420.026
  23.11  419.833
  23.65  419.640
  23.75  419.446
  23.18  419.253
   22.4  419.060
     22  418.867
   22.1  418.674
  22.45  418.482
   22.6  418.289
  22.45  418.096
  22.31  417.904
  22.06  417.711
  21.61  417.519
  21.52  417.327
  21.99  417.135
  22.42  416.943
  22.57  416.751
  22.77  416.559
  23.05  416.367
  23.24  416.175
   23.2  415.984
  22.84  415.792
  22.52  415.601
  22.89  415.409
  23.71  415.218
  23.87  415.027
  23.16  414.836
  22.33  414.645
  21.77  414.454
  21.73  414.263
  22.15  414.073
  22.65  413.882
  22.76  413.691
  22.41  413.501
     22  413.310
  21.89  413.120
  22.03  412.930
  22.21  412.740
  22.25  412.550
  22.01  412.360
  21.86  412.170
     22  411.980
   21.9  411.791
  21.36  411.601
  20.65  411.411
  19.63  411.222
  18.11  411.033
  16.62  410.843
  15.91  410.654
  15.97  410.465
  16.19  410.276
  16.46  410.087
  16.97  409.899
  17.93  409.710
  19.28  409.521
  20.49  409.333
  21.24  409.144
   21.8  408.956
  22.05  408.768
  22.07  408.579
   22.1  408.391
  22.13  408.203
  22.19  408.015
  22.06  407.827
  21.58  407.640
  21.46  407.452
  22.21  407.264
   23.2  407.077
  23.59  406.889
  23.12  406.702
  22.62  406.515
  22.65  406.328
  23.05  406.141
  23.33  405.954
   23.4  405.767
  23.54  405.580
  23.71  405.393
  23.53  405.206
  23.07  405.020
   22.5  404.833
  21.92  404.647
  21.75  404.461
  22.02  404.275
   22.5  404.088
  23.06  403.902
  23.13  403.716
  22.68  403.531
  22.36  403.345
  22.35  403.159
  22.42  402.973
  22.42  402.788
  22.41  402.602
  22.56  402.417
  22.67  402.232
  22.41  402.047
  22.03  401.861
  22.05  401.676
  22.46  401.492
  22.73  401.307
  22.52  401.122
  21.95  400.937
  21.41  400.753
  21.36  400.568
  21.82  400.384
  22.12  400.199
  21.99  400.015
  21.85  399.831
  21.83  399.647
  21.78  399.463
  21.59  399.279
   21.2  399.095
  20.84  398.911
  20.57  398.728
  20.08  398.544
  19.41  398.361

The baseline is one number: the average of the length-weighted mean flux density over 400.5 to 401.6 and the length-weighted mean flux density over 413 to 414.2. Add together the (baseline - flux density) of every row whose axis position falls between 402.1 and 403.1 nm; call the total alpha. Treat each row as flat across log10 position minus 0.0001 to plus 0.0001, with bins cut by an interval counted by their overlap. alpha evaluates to -1.5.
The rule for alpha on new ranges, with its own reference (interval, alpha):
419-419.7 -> -4.2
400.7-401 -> 1.0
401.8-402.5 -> -0.9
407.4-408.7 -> 1.8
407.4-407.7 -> 1.3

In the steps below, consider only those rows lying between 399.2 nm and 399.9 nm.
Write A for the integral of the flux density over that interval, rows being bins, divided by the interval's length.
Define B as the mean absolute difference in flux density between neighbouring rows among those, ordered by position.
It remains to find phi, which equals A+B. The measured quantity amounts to 21.8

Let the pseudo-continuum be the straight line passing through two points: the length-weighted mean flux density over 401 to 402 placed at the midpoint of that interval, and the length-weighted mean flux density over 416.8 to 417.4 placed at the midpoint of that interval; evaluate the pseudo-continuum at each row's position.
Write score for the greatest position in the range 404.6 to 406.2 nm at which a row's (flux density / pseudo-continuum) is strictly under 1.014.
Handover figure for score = 404.833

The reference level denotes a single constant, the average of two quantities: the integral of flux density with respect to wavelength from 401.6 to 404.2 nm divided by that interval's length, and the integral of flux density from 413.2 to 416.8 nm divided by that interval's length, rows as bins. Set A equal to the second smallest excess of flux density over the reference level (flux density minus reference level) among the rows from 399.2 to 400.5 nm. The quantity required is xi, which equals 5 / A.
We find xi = -6.1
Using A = -0.8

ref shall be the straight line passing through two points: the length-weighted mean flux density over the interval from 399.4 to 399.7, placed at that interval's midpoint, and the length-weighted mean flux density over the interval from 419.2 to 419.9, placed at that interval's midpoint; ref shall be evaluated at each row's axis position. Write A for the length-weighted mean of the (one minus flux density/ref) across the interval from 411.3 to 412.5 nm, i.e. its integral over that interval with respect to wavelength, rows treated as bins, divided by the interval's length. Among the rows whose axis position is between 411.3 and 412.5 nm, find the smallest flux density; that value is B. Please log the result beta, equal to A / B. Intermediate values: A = 0.05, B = 20.65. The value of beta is 0.0025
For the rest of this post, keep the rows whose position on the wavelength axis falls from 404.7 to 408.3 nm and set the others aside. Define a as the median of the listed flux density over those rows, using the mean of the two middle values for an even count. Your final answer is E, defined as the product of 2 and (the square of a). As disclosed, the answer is 1063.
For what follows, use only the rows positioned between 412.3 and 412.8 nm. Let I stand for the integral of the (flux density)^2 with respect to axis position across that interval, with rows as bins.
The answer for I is 246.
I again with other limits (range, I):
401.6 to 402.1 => 245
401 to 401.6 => 305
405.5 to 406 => 274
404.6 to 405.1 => 254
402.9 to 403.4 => 250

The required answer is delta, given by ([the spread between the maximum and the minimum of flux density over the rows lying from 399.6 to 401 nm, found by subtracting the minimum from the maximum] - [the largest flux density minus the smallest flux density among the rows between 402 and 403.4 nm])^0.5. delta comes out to 0.66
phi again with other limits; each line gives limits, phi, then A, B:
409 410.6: 18.9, 18.13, 0.75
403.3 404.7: 22.8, 22.45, 0.33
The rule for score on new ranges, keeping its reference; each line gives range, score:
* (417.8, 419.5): 418.867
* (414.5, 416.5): 414.645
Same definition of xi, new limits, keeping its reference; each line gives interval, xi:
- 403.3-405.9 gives -7.3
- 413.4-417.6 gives -5.0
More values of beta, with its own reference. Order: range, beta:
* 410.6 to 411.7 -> 0.0108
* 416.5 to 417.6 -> 0.0022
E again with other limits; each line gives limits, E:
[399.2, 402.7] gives 971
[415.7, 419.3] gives 1008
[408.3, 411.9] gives 771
